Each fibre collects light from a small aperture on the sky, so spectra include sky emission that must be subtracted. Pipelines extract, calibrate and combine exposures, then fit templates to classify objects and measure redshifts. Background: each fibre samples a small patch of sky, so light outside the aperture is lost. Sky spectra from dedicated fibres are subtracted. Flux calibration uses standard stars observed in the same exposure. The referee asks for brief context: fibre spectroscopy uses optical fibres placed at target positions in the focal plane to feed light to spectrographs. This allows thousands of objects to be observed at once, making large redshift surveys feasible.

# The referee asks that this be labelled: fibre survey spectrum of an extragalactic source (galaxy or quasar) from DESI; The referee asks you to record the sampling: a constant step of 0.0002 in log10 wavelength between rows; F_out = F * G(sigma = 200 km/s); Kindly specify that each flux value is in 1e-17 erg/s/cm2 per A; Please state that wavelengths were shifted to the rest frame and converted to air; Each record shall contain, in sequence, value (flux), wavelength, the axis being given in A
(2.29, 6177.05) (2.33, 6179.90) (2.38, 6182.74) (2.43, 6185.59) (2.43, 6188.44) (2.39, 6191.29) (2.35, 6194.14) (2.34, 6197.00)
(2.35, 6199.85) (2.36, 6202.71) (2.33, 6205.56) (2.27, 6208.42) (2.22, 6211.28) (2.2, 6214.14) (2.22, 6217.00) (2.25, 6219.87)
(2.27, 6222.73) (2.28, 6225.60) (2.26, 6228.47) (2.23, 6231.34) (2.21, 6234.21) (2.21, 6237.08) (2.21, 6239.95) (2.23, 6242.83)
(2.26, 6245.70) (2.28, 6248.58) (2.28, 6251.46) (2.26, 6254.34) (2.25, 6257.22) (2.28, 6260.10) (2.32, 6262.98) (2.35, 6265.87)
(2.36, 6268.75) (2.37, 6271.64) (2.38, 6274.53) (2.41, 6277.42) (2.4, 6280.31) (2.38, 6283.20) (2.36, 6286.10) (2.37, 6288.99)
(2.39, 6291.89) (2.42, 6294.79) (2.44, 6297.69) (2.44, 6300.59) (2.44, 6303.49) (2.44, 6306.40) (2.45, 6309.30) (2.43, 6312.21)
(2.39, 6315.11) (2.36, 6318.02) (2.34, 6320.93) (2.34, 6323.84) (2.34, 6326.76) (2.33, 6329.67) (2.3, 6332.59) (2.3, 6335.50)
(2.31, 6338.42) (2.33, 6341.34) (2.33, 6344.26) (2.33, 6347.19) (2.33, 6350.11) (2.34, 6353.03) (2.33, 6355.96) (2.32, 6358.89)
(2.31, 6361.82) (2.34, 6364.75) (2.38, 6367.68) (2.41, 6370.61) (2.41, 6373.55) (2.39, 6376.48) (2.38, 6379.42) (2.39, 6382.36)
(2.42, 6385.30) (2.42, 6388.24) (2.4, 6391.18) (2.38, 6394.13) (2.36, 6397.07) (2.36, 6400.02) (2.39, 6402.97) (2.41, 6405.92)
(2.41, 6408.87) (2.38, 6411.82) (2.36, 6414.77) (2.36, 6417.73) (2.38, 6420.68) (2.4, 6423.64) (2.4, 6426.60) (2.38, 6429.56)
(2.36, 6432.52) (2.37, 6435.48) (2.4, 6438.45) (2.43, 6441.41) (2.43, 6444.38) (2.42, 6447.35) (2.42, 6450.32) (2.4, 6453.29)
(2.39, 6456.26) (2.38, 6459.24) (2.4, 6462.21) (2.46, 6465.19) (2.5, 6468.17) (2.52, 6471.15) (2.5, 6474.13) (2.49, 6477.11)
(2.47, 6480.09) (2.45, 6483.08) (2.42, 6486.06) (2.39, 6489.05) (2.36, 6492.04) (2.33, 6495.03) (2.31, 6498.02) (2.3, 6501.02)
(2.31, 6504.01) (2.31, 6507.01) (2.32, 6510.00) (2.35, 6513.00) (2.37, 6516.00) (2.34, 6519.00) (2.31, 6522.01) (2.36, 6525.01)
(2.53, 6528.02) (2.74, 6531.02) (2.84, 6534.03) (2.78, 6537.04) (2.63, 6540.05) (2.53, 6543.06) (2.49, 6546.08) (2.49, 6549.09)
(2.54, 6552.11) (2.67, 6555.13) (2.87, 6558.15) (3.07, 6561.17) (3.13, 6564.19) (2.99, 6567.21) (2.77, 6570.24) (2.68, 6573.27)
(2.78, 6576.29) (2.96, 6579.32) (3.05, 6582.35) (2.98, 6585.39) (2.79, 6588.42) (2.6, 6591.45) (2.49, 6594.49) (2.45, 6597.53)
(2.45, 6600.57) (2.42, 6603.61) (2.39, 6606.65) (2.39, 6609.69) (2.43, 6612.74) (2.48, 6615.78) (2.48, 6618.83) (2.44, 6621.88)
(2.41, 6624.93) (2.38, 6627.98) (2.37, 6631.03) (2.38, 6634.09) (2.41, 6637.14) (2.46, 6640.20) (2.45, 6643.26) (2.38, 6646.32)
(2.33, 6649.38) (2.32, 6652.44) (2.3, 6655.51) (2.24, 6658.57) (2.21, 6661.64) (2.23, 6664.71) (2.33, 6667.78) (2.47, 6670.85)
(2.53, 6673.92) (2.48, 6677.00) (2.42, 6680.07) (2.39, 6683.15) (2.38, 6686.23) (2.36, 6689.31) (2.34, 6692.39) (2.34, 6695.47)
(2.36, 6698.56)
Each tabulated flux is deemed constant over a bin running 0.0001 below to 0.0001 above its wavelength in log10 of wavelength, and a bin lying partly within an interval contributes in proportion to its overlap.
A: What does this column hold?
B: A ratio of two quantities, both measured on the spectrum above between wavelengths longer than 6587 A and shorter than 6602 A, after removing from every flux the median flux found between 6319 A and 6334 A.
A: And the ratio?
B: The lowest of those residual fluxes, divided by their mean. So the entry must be 0.51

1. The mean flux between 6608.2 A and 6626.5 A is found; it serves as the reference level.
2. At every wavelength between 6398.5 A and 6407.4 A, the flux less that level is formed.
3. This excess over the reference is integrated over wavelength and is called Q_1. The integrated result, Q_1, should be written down -0.46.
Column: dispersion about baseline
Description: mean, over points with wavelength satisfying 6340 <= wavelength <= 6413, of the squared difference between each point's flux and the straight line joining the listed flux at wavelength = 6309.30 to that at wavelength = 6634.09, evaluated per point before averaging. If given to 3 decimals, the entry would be 0.006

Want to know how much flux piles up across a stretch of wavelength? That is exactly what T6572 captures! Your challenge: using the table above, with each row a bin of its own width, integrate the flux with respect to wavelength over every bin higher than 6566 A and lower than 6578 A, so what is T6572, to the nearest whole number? 34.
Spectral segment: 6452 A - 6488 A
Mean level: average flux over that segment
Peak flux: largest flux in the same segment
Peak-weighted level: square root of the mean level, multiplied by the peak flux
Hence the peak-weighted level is 3.94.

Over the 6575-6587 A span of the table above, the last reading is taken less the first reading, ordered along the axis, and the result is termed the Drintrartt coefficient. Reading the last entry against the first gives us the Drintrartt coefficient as 0.20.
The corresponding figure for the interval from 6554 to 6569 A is 0.32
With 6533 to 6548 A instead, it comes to -0.35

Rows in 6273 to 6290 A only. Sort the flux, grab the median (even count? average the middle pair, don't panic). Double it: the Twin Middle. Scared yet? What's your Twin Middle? 4.76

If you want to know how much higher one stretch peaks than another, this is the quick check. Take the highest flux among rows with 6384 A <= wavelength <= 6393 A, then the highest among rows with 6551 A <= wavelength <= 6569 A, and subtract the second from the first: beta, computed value -0.7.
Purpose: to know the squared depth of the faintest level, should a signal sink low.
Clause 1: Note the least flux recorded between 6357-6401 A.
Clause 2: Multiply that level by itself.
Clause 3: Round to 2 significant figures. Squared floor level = 5.3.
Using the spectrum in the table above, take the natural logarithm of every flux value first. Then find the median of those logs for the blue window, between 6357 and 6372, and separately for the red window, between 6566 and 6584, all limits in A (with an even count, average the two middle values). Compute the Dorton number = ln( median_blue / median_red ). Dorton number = -0.21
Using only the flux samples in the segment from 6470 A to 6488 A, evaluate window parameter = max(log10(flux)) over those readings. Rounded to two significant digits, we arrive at 0.40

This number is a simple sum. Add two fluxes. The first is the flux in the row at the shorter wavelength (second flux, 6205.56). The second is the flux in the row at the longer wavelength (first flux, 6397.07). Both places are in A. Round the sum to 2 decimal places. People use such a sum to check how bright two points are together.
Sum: 4.69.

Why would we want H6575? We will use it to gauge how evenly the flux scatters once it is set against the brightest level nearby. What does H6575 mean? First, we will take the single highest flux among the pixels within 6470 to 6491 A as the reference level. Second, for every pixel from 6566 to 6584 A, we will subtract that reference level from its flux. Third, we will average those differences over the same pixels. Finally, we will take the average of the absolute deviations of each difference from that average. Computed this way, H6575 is 0.128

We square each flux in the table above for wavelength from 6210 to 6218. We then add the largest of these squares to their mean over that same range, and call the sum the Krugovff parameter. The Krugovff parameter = 9.8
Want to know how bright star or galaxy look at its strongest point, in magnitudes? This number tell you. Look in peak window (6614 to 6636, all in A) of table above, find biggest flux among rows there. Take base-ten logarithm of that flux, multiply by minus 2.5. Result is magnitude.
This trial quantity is -0.99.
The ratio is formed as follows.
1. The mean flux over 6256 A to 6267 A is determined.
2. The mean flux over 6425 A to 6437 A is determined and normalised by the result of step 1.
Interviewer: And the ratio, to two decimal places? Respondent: 1.03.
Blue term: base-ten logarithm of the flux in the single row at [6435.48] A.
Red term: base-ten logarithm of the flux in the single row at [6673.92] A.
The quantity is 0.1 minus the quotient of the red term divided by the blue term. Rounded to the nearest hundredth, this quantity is -0.98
